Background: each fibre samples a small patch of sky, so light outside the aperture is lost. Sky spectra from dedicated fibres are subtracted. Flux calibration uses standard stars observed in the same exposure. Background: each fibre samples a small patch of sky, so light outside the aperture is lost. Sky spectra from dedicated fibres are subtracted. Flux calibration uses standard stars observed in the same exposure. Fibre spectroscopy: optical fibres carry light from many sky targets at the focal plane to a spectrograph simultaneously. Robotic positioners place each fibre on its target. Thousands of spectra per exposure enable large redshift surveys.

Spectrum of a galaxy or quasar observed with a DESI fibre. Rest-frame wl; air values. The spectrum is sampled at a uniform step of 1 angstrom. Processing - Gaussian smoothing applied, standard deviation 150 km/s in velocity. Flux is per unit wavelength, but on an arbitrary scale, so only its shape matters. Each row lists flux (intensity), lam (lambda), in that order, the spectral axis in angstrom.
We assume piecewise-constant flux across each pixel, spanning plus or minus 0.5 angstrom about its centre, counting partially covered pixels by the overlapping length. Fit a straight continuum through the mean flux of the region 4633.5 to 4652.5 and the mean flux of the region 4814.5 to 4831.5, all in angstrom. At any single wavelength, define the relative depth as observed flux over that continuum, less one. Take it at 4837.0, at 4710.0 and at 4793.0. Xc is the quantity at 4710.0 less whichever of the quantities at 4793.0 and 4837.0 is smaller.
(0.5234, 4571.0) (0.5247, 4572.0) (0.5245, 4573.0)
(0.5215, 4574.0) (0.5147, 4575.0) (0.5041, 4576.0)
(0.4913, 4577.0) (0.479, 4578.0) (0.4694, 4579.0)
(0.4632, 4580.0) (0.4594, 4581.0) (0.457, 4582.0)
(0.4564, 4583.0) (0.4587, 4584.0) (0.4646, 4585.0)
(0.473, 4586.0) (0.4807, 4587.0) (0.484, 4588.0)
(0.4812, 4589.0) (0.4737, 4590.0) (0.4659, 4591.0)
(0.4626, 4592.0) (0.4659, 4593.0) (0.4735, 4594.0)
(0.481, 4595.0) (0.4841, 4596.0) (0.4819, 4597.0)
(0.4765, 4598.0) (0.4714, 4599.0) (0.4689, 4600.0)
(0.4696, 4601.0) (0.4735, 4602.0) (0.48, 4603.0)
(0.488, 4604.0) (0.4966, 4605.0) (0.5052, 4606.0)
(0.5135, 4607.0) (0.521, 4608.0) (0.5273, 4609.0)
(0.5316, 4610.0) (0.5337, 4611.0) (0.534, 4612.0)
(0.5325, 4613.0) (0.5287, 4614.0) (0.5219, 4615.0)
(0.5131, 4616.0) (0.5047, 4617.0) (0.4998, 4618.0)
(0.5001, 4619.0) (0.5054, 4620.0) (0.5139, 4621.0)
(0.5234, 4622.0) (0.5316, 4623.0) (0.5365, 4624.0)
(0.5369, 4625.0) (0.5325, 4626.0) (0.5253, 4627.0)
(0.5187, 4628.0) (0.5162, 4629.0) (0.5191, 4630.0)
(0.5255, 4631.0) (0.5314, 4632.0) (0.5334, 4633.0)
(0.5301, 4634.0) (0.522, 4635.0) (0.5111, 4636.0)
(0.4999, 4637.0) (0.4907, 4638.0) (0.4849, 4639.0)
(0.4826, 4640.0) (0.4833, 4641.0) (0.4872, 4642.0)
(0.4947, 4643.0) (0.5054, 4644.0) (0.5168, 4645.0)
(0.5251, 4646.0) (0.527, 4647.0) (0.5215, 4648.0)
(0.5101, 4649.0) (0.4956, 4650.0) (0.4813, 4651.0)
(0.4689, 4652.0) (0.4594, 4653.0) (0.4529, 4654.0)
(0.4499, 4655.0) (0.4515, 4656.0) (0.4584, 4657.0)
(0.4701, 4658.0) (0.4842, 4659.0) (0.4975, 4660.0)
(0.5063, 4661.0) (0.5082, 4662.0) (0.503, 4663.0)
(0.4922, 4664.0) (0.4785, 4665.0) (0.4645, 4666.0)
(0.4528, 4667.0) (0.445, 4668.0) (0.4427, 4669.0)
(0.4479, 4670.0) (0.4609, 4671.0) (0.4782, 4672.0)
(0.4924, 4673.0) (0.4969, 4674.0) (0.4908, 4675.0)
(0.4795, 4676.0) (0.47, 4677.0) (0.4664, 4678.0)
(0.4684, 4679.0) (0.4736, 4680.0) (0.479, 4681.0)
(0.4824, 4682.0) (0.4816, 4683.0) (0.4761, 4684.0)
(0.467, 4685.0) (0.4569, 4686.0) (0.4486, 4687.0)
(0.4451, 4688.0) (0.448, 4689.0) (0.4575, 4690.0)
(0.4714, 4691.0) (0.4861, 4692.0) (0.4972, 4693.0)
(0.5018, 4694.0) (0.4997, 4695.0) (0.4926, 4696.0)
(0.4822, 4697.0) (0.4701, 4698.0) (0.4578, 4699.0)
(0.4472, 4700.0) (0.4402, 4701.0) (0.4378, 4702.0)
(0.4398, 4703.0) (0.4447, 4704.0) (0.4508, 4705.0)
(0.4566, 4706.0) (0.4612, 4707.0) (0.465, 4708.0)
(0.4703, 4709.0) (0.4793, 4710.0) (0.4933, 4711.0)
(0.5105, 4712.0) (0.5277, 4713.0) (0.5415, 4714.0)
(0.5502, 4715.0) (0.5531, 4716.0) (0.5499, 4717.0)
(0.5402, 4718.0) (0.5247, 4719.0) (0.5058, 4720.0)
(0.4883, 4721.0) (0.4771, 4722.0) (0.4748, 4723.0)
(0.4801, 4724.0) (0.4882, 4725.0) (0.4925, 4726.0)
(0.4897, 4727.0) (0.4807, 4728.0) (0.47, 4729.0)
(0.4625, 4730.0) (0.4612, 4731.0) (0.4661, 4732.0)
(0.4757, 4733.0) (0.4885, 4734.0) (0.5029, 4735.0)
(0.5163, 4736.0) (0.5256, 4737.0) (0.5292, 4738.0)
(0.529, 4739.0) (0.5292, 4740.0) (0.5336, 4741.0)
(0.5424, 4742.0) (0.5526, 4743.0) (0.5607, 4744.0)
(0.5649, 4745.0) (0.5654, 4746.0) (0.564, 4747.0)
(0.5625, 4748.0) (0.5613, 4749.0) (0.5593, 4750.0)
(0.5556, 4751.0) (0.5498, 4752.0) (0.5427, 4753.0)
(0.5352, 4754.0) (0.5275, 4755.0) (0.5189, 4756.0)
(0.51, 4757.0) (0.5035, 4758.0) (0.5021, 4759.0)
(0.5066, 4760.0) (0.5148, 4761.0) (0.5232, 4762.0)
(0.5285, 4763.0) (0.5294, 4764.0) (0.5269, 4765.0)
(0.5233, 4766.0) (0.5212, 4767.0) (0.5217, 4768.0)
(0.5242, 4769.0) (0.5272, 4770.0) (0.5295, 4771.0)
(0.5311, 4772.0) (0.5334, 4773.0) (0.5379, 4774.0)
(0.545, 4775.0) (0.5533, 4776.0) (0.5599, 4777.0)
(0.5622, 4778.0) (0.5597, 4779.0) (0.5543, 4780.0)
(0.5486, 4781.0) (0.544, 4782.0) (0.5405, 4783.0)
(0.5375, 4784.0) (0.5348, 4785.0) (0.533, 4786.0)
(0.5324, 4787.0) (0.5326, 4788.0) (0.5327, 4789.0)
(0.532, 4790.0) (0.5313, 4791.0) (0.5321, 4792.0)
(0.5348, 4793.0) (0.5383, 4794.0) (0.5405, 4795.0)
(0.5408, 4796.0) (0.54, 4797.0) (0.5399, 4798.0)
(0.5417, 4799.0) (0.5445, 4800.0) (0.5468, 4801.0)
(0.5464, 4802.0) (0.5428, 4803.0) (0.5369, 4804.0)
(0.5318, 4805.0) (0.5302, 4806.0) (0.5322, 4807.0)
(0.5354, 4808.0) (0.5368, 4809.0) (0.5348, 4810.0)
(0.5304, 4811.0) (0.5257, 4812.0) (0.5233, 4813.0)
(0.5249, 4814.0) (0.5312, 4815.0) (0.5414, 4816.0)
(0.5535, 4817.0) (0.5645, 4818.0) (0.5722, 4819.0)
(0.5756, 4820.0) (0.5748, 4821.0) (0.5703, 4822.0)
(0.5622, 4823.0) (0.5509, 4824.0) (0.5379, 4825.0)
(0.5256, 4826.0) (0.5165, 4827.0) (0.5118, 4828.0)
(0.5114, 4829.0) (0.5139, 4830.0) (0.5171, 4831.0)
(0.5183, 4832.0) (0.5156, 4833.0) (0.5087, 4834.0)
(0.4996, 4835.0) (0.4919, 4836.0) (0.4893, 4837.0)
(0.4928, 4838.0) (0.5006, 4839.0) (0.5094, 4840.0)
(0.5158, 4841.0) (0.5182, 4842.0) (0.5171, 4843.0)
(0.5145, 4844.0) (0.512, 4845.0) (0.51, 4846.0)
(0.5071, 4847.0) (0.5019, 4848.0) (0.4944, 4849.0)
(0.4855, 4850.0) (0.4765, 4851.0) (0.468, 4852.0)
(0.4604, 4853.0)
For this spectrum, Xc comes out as 0.031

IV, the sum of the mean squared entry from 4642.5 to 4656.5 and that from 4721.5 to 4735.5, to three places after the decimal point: 0.471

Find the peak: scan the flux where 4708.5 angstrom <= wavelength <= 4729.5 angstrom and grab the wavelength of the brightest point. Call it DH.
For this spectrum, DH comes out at 4716.0 angstrom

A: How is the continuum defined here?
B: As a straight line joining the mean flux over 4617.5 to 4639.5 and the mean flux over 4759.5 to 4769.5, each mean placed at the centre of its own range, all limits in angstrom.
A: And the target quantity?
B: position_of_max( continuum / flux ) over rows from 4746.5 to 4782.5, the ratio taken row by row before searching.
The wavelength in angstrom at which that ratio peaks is 4759.0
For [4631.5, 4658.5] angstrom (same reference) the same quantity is 4655.0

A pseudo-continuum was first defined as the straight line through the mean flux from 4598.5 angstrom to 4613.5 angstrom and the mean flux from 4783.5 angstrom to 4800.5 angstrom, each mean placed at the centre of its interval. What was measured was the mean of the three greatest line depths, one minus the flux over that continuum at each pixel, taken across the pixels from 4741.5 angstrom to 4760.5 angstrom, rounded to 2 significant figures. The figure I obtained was 0.050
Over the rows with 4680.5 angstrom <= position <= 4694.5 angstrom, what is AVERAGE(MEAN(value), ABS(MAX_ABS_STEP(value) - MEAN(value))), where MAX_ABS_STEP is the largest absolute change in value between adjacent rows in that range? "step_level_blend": 0.46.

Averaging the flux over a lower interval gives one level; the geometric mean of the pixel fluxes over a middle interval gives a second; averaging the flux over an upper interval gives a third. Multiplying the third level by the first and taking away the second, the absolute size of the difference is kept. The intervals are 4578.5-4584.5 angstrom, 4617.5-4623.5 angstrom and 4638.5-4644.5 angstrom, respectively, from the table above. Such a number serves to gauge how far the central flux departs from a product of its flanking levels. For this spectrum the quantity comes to 0.29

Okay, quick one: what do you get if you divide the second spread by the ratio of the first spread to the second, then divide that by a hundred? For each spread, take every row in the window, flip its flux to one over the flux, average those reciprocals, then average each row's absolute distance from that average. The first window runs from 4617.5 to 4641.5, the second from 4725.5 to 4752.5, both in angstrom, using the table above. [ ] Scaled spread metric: 0.0027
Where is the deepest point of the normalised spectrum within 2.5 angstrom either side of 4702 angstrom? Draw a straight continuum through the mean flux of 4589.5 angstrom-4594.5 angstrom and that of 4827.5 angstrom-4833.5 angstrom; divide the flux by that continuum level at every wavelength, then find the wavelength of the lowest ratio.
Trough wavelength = 4702.0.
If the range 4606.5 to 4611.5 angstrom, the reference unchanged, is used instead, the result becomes 4607.0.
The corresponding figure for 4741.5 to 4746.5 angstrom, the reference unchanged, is 4742.0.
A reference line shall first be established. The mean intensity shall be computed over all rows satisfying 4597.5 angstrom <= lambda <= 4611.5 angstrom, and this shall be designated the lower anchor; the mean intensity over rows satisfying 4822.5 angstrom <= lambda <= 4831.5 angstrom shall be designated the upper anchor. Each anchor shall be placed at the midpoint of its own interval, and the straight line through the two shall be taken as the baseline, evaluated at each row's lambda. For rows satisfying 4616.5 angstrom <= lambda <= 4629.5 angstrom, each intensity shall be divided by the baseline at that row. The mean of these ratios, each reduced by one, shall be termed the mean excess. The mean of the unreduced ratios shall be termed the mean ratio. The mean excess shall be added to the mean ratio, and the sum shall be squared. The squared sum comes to 1.2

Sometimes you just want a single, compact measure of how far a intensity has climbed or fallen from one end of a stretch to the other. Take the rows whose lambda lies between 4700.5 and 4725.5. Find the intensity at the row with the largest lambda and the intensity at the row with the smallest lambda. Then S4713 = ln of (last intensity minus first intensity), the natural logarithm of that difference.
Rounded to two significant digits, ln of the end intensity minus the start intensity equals -3.0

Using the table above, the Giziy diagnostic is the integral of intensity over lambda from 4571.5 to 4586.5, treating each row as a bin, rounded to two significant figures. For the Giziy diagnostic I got 7.3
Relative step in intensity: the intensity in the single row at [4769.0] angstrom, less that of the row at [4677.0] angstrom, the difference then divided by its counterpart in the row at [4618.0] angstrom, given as 0.11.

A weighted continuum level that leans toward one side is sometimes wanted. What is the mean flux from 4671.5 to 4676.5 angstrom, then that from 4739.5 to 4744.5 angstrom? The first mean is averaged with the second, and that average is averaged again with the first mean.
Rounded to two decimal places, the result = 0.50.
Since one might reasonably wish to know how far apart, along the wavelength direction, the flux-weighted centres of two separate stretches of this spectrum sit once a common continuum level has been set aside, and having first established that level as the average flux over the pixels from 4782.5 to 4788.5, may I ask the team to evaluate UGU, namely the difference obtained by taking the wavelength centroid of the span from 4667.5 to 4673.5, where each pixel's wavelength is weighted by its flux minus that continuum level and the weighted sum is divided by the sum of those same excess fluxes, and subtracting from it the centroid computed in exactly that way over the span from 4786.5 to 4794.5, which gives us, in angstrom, -118.7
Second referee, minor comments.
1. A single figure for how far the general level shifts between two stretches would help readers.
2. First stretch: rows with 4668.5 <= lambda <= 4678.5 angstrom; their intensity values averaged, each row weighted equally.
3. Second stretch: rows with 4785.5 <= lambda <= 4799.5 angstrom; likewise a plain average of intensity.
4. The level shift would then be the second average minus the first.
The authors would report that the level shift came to 0.06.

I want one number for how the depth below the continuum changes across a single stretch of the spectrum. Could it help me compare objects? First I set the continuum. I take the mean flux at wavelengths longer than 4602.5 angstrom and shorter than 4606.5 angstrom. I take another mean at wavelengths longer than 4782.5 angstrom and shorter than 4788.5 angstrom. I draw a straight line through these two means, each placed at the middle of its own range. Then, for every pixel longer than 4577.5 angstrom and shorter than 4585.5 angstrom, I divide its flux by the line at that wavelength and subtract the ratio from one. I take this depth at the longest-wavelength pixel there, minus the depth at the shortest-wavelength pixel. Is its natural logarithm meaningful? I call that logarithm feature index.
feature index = -3.4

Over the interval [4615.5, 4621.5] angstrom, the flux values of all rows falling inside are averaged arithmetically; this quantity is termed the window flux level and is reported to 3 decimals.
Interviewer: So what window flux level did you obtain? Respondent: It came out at 0.506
